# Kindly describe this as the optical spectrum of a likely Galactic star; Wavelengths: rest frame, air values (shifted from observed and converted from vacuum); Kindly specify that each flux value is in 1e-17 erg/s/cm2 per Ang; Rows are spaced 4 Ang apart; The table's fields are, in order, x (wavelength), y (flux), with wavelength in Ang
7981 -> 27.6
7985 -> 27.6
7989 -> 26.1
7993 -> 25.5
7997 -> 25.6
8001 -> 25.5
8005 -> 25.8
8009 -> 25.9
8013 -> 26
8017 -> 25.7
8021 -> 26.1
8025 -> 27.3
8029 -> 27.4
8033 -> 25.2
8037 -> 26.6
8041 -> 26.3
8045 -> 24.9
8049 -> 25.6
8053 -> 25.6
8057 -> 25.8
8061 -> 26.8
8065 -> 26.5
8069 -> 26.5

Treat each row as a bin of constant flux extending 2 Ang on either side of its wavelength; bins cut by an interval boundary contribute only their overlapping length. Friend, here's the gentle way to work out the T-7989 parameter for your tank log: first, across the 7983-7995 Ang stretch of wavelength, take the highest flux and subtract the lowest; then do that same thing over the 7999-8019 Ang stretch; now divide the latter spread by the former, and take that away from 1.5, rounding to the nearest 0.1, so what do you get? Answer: 1.3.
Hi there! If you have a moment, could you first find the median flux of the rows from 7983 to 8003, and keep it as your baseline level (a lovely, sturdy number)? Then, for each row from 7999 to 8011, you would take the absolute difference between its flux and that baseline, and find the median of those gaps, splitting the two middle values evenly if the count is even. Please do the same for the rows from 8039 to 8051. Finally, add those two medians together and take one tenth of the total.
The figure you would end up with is 0.09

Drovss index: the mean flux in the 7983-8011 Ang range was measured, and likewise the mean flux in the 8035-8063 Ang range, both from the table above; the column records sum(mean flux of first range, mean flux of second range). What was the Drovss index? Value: 51.9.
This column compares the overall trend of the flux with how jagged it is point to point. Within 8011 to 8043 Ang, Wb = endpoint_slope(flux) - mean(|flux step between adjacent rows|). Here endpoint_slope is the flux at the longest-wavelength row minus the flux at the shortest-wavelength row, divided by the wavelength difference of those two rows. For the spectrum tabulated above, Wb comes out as -0.83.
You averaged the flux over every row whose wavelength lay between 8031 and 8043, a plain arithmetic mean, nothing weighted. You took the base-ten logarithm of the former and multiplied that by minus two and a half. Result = -3.54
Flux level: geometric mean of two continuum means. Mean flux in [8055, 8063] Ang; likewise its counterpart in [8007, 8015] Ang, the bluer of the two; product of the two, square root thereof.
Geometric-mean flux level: 26.1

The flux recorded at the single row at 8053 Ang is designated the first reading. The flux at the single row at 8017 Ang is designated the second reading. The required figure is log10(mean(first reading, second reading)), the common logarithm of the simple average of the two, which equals 1.41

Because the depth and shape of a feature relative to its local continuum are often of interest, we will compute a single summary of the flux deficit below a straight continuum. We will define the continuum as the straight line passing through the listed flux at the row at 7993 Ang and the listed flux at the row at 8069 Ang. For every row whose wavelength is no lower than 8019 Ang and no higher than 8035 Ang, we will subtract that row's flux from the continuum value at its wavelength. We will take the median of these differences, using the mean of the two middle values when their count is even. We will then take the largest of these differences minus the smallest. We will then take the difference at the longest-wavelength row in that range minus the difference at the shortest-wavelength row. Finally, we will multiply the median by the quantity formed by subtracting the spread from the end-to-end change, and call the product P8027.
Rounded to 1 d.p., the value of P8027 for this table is 1.0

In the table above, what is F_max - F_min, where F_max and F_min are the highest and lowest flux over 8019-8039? 2.2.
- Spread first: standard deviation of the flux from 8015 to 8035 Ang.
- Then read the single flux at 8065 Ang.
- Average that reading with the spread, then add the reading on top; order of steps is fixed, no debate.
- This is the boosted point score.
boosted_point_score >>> 40.2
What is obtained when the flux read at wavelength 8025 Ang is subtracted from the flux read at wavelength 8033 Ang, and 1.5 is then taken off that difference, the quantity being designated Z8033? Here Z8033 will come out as -3.6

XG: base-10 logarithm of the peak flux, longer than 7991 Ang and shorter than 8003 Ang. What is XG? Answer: 1.41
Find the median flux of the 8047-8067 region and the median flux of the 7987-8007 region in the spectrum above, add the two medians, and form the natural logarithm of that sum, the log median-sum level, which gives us 3.940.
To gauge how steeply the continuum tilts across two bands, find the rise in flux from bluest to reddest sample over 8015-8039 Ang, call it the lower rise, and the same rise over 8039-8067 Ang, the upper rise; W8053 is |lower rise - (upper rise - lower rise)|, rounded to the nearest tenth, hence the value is 1.6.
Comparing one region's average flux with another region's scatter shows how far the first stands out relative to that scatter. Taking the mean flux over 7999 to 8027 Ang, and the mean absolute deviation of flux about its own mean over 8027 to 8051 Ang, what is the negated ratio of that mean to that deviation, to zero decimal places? -34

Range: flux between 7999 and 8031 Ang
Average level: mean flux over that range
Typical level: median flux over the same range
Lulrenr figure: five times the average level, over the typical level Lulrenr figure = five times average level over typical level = 5.05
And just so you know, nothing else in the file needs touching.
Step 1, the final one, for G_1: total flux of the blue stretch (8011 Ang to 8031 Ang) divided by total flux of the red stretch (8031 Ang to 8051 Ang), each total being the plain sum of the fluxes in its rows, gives 1.03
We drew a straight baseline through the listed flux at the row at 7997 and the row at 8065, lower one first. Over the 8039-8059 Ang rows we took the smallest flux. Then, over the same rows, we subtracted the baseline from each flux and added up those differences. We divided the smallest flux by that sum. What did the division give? -8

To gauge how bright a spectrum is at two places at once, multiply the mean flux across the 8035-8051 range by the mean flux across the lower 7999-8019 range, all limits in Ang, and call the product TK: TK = 666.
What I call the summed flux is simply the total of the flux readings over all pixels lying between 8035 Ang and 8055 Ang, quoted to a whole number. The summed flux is 129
